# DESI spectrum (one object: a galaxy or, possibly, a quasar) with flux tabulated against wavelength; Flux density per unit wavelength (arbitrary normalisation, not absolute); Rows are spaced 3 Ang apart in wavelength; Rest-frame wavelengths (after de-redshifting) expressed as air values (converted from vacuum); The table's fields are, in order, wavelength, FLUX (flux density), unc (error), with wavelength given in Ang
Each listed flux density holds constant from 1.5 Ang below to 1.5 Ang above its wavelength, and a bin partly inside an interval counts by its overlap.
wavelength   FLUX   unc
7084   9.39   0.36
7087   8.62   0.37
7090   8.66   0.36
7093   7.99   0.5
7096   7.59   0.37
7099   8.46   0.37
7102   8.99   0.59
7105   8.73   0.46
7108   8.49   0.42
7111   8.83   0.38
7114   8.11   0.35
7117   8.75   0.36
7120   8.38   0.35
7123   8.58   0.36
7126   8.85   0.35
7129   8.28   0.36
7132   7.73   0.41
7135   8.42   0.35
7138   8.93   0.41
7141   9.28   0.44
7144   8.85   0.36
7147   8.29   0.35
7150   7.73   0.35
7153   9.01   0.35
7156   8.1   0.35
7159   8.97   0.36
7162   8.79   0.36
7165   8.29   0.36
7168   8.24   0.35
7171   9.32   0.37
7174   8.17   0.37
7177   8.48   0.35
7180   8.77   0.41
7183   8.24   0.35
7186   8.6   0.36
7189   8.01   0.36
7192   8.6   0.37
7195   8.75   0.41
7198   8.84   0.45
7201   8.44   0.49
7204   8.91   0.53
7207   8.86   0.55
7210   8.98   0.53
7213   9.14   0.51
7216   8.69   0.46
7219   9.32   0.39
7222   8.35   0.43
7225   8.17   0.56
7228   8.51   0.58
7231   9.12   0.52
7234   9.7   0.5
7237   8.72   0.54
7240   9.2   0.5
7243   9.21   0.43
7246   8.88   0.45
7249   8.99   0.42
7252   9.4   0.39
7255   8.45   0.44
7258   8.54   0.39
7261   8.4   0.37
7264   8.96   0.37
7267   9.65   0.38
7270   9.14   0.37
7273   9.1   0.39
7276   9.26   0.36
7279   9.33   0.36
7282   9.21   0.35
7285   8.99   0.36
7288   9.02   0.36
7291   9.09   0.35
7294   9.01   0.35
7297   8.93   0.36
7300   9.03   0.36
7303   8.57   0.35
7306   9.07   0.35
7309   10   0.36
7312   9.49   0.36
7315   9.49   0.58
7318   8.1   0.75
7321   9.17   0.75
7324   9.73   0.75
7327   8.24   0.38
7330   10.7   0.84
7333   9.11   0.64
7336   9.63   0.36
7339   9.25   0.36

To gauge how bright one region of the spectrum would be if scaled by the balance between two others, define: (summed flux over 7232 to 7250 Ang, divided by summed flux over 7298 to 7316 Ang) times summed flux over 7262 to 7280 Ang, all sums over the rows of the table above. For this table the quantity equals 54.5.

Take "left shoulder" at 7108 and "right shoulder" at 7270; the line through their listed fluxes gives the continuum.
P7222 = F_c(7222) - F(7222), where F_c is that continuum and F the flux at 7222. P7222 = 0.6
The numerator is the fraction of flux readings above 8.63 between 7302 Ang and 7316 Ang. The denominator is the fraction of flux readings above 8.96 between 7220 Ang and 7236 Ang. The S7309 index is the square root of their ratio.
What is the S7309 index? 1.41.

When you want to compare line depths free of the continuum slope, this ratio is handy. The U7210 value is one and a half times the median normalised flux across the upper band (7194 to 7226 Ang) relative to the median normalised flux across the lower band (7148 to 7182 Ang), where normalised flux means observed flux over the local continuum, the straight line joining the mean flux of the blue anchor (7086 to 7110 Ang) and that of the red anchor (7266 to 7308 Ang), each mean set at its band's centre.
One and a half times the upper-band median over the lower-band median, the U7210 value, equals 1.55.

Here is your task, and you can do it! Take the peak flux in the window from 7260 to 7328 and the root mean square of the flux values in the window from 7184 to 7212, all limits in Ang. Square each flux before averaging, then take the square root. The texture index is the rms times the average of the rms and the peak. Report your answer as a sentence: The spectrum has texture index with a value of 80.9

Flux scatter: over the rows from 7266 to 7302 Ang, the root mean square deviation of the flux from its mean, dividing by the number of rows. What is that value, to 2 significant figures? 0.19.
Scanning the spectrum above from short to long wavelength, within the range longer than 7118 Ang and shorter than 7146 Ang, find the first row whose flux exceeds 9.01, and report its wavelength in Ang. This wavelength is 7141 Ang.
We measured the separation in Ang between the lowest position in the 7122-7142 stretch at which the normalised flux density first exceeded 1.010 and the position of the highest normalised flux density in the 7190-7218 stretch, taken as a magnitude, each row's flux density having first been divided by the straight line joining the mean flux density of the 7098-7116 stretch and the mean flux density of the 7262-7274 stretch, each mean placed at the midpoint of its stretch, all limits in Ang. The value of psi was 87 Ang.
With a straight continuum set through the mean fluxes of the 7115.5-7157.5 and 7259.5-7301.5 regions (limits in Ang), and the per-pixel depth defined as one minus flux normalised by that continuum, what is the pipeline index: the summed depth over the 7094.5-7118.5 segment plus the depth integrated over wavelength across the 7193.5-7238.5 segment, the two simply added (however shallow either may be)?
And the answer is -0.13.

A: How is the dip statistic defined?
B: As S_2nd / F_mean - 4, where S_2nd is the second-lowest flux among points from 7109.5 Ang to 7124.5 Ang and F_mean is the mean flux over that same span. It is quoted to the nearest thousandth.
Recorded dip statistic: -3.018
